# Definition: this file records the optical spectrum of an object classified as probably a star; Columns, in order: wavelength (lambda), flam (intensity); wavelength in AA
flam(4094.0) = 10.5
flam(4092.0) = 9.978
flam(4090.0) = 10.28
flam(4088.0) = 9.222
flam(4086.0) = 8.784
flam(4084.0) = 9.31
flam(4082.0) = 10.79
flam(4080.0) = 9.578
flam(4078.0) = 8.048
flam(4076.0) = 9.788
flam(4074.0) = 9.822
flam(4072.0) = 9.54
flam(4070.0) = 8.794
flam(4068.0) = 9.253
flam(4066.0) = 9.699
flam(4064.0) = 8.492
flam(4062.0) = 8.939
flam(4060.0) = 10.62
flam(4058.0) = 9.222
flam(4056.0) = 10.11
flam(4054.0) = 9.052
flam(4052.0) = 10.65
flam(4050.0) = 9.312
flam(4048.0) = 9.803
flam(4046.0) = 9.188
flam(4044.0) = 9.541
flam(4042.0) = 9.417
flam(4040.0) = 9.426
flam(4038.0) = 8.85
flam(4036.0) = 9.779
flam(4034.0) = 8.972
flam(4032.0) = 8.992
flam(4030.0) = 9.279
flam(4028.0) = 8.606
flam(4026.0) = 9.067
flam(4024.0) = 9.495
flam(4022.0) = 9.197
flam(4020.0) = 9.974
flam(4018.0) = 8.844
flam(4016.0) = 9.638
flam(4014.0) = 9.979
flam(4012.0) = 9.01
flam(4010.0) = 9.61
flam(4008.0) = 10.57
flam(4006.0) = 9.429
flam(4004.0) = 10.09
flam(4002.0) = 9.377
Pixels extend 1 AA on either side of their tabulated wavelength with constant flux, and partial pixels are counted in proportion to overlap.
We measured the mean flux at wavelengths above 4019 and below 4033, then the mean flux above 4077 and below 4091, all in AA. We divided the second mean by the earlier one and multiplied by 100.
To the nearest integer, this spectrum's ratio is 102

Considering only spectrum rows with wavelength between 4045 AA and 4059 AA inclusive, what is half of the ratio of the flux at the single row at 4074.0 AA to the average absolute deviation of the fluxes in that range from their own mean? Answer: 10.1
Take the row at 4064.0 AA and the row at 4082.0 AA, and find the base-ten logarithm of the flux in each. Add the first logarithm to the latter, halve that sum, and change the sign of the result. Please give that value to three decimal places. -0.981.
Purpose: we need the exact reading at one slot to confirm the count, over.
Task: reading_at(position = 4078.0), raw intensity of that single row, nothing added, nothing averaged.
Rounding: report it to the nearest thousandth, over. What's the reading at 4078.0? 8.048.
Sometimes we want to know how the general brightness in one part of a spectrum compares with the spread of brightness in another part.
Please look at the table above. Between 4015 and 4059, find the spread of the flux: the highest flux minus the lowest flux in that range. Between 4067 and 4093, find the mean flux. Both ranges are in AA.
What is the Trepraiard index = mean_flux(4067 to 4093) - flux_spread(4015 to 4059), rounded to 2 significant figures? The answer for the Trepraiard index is 7.4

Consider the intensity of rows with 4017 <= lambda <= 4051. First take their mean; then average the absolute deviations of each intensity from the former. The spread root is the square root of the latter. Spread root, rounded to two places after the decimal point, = 0.54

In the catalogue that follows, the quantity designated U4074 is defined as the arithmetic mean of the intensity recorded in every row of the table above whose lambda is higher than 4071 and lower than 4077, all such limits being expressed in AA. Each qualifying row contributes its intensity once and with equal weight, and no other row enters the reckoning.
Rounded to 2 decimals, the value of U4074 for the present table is 9.72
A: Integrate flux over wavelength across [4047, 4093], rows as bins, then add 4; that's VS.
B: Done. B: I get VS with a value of 442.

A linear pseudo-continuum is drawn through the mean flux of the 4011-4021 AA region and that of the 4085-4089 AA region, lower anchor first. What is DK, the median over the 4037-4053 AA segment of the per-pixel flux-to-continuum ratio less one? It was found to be 0.01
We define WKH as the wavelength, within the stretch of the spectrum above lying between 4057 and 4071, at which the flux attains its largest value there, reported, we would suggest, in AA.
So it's 4060.0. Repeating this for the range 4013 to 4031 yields 4014.0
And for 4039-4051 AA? 4048.0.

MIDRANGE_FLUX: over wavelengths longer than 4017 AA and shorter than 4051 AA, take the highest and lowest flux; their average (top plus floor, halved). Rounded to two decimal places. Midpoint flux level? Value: 9.29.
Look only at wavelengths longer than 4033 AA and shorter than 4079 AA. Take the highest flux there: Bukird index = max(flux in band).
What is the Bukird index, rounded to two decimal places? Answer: 10.65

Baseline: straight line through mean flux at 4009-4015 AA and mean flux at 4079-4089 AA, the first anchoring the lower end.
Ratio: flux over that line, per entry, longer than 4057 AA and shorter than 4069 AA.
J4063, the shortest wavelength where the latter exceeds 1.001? 4060.0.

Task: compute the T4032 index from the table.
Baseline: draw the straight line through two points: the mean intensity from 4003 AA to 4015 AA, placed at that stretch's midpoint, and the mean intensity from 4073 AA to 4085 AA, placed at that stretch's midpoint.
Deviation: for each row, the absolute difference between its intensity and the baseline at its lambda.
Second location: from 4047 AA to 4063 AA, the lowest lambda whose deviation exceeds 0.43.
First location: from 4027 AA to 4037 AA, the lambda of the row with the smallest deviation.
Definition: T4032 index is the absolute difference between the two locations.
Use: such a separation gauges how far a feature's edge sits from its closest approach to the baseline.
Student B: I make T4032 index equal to 16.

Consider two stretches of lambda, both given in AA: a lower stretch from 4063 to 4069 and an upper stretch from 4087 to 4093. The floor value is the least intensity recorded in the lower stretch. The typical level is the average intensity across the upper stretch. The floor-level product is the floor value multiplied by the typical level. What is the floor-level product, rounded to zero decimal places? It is 83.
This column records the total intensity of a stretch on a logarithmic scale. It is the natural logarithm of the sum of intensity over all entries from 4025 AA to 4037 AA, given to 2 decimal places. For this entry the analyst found 4.00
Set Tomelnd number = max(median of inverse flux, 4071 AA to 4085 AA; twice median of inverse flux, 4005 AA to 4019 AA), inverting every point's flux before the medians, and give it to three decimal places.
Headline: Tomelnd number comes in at 0.208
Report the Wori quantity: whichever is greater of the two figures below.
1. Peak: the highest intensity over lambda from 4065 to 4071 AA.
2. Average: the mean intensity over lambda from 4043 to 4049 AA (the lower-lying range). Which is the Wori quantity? 9.7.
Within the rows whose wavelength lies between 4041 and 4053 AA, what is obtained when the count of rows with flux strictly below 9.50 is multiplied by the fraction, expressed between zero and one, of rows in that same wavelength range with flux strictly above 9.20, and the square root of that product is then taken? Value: 1.581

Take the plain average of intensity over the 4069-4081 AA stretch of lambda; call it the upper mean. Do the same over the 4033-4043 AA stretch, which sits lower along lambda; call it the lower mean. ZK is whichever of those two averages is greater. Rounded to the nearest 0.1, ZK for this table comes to 9.3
